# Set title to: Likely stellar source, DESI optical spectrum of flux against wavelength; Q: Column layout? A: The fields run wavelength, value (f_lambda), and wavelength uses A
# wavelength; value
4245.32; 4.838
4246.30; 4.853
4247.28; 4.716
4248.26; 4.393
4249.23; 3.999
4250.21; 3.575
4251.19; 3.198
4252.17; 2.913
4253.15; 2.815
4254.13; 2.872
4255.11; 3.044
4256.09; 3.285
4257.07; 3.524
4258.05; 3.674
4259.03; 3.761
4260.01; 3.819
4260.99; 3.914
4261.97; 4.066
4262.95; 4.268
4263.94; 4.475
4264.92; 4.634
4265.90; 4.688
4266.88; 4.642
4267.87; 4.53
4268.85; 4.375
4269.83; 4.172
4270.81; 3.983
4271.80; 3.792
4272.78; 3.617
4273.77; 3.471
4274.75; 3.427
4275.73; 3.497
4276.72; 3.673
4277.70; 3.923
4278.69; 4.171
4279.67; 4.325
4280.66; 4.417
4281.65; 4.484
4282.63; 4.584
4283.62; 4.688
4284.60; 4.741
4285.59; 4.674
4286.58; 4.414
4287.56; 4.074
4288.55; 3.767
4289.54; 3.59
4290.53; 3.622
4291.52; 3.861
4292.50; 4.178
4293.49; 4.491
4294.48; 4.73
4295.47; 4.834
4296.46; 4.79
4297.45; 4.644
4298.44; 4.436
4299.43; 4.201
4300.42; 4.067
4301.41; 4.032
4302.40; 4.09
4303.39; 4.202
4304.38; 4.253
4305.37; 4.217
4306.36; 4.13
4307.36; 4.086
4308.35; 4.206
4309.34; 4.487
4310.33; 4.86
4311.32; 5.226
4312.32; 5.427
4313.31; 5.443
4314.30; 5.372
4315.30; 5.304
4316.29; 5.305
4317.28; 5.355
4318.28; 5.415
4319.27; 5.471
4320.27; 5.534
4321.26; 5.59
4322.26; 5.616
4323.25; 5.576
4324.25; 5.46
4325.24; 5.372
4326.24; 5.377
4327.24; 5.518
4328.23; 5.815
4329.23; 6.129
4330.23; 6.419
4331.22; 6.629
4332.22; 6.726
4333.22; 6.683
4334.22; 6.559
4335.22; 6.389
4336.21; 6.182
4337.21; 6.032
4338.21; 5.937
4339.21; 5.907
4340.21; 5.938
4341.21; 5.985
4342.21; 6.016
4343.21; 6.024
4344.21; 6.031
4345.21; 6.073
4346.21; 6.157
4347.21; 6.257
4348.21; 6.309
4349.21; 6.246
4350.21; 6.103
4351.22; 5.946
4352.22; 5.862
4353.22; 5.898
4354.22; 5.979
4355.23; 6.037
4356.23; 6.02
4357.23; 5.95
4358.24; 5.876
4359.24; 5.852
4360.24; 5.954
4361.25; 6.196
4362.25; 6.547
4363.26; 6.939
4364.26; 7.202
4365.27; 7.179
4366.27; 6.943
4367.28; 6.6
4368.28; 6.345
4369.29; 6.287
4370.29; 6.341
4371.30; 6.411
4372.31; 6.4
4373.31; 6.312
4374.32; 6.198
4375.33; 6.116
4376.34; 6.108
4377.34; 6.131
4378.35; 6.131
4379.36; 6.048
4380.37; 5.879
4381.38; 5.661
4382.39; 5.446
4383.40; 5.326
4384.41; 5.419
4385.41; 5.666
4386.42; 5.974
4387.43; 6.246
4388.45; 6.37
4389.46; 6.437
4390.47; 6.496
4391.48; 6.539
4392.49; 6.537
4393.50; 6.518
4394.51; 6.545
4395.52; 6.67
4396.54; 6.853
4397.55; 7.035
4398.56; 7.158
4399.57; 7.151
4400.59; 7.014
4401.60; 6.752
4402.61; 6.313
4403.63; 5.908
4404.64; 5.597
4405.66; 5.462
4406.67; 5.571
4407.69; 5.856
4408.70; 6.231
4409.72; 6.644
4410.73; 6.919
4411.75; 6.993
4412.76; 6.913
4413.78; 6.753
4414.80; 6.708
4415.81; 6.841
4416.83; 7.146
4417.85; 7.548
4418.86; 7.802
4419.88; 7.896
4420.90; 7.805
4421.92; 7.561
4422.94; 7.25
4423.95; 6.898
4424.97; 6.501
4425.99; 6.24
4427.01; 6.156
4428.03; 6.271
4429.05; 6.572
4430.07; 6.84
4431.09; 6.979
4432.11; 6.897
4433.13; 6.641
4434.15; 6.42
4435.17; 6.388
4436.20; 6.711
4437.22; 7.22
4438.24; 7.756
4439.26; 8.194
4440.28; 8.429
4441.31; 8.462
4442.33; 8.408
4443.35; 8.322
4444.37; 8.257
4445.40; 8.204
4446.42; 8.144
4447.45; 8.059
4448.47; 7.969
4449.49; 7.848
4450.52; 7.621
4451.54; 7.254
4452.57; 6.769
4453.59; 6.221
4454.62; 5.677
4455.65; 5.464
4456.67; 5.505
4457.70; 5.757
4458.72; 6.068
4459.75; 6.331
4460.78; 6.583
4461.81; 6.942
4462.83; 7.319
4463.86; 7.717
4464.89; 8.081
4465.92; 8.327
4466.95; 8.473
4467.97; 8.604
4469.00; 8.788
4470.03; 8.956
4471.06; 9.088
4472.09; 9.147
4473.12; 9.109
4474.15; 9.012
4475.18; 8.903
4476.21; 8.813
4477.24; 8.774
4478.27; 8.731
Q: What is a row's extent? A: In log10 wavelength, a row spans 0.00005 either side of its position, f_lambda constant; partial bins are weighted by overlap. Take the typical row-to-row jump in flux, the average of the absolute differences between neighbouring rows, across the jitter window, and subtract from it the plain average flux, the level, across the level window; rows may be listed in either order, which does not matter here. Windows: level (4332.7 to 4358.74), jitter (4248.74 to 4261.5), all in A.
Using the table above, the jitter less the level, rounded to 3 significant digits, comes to -5.90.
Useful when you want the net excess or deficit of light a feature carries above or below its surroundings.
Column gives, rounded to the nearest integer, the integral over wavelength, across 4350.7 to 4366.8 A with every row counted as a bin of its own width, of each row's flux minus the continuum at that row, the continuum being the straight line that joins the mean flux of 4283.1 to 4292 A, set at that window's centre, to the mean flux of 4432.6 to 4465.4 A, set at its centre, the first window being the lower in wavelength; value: 12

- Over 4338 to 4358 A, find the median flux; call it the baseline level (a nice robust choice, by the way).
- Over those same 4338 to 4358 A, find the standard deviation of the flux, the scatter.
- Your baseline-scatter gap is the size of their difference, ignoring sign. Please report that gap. 5.9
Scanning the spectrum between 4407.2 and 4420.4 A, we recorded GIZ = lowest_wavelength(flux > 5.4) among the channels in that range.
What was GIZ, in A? 4407.69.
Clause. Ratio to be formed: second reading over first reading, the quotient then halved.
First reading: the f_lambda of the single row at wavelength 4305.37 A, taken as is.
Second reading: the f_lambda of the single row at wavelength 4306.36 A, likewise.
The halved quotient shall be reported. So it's 0.49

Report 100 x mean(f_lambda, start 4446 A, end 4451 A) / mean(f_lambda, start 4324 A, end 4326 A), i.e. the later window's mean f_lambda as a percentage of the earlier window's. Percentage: 146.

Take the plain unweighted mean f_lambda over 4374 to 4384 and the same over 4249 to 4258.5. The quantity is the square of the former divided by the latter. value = 10.6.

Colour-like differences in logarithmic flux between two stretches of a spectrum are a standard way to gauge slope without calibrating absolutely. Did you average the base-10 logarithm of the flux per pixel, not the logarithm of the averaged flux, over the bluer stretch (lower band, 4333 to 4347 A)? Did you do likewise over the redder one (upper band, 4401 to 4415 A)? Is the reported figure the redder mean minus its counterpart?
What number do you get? 0.012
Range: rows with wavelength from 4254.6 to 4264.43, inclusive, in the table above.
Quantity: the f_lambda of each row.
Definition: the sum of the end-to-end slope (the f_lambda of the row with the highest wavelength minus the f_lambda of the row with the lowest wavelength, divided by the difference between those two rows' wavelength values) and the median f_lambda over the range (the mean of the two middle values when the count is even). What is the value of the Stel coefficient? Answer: 4.0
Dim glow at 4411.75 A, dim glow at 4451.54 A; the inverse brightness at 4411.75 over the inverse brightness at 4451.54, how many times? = 1.04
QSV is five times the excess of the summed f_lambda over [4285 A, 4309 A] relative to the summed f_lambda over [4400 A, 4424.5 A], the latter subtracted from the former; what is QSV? -304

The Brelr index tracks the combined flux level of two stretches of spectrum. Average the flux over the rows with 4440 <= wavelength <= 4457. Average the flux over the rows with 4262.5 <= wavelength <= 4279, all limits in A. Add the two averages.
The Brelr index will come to 11.5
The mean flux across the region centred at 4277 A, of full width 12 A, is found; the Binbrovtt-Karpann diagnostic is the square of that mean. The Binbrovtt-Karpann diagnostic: 16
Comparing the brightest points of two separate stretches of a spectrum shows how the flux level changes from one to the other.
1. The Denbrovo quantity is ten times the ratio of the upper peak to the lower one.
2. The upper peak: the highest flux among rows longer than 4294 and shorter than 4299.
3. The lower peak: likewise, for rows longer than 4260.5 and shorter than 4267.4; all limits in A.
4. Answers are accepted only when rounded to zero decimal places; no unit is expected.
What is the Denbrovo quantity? 10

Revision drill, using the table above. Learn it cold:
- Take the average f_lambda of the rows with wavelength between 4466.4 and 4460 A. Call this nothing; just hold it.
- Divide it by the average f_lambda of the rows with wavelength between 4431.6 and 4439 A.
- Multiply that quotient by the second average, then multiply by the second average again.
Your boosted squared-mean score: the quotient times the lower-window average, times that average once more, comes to 51.4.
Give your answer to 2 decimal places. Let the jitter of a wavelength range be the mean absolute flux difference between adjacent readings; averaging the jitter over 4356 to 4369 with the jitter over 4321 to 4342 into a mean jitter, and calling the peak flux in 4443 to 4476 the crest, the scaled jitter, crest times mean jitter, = 1.48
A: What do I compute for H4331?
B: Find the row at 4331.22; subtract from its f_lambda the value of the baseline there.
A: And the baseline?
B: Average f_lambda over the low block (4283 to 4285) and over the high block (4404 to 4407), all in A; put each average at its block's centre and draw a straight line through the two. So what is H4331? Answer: 1.6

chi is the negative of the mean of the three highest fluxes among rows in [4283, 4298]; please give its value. -4.8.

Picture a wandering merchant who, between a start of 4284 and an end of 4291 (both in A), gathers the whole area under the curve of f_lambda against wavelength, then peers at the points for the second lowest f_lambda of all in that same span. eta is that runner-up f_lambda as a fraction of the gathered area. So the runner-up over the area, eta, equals 0.13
